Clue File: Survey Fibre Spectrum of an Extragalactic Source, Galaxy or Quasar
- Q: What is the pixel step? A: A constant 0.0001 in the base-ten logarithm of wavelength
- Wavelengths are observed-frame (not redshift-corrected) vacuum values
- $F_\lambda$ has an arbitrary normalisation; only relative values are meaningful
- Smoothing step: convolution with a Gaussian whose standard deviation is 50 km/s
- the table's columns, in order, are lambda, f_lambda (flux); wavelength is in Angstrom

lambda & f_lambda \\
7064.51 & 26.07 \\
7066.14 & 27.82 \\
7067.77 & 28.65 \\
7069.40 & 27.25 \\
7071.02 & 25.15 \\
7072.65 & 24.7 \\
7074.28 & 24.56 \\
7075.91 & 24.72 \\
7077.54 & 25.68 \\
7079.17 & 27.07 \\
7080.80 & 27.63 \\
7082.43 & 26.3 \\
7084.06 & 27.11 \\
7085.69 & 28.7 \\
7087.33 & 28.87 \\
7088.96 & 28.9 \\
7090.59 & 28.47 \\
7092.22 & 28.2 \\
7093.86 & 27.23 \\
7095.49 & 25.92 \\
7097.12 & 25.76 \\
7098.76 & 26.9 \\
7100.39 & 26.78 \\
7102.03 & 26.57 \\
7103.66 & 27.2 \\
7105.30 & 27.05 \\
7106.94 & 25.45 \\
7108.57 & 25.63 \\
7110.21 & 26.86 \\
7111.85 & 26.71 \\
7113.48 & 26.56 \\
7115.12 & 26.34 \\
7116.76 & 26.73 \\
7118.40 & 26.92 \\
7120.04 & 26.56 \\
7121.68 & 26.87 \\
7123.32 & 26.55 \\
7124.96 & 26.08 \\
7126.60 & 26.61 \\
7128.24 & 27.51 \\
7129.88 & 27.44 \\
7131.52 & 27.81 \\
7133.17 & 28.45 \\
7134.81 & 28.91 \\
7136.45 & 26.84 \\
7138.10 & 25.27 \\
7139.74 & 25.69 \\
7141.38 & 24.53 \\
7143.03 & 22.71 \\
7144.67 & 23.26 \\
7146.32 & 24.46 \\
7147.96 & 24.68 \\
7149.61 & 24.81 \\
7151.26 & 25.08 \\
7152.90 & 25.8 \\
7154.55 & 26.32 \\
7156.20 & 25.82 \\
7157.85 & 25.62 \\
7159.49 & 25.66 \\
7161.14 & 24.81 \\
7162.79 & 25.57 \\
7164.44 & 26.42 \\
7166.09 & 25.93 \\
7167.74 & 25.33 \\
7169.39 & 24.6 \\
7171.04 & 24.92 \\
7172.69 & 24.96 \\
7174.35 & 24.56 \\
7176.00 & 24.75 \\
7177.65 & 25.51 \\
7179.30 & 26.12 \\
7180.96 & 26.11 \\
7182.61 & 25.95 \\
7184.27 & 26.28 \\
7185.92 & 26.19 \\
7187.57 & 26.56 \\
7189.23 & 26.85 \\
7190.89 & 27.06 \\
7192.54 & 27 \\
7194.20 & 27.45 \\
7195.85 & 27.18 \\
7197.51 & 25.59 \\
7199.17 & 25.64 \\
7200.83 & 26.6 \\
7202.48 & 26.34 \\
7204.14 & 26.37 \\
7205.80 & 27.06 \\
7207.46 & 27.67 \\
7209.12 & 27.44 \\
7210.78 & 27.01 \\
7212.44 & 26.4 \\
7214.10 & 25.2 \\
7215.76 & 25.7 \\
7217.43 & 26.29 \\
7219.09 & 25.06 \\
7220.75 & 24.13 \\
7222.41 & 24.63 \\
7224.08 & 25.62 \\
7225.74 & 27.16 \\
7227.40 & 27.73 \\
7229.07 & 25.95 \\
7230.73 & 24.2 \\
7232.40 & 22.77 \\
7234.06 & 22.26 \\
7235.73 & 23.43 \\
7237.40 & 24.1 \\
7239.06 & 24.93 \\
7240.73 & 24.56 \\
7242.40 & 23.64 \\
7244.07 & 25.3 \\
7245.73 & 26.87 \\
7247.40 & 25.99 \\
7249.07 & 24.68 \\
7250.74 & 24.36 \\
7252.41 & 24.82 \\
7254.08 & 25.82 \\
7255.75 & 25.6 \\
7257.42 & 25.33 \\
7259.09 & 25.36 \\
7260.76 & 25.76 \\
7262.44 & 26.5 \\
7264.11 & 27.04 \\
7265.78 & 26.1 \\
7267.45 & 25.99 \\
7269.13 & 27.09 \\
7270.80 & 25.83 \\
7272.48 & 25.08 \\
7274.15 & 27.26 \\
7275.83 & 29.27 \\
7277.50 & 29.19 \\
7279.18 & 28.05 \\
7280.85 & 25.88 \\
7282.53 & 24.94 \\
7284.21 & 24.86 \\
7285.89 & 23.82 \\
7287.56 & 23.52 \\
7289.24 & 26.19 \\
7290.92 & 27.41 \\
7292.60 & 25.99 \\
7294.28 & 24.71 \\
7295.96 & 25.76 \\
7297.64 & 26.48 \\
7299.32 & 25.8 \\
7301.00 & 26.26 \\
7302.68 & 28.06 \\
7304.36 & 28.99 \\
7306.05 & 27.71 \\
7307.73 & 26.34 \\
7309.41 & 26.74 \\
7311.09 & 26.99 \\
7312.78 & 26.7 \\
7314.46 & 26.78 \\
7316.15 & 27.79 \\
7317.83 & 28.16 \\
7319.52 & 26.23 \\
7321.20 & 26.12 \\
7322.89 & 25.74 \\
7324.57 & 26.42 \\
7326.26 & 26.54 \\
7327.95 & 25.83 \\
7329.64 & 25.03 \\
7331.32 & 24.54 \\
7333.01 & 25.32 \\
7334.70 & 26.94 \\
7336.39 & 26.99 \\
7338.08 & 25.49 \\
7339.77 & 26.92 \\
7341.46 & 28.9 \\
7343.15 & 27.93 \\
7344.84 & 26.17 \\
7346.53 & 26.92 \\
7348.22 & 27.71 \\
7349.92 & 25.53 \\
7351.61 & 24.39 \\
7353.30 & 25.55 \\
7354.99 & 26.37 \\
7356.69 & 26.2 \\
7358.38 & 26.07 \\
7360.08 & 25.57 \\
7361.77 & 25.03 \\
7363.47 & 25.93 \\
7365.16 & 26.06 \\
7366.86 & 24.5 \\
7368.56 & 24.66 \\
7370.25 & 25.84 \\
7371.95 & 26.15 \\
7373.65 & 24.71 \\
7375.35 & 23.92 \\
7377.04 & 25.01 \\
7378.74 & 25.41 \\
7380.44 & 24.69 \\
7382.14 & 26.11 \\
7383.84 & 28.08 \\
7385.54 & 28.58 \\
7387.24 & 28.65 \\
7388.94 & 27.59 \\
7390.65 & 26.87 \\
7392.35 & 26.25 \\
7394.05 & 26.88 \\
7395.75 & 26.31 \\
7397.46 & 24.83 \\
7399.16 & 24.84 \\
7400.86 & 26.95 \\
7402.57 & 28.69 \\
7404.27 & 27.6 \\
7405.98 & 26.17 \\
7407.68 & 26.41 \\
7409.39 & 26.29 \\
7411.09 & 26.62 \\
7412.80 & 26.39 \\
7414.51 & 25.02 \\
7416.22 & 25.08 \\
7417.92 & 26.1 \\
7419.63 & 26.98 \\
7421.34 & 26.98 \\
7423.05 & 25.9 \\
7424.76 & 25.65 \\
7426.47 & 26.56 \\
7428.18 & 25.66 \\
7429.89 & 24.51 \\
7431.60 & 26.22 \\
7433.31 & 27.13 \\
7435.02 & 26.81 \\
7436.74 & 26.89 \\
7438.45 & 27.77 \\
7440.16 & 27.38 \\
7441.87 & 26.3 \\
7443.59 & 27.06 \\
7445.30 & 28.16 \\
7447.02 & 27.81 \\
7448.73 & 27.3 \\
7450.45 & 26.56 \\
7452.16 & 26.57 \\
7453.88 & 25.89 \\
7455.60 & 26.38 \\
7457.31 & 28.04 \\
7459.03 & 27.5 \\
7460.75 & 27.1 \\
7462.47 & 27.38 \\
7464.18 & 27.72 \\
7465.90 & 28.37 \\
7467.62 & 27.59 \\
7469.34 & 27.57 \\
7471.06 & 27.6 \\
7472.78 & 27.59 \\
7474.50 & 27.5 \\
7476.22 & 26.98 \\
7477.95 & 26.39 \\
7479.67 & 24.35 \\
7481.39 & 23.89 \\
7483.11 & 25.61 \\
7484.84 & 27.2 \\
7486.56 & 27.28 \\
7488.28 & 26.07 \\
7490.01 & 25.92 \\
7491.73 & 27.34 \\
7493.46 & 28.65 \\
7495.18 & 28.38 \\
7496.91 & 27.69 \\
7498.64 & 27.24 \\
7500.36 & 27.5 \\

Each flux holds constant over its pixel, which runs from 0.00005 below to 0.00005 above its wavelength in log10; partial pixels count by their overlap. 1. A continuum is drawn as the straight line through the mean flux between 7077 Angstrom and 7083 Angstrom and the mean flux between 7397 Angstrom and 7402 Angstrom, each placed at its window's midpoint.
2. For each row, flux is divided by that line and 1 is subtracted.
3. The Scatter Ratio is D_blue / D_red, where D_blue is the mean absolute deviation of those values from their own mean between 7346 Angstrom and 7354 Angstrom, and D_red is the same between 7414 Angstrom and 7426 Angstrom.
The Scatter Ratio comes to 1.6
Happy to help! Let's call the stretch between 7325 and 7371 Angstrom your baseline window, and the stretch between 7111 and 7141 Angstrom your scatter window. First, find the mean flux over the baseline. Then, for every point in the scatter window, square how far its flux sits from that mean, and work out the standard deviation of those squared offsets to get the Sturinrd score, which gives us 2.2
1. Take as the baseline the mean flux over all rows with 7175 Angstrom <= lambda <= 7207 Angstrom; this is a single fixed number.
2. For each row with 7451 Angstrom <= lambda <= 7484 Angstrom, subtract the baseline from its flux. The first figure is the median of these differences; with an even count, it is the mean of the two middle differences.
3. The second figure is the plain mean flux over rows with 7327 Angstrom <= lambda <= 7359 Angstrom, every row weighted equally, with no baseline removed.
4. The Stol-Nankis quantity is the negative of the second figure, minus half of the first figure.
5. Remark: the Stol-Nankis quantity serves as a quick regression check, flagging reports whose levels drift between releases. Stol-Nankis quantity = -26.8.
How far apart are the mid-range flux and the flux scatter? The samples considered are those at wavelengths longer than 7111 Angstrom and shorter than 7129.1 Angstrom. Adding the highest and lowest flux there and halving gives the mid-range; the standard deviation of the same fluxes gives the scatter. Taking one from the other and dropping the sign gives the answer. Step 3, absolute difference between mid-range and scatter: 26.4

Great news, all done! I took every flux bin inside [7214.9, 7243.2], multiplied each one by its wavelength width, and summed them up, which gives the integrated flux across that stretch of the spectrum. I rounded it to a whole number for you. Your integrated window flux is 703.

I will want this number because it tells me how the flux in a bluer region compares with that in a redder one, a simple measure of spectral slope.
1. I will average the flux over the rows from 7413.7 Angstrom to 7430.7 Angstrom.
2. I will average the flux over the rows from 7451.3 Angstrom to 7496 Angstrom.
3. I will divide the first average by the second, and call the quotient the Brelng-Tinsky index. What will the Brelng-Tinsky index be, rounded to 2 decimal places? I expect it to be 0.96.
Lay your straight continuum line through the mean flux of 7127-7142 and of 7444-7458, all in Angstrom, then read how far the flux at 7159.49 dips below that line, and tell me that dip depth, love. 1.3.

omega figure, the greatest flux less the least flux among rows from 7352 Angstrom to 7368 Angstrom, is 1.9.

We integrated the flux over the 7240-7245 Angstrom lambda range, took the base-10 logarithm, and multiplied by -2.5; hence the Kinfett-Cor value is -5.22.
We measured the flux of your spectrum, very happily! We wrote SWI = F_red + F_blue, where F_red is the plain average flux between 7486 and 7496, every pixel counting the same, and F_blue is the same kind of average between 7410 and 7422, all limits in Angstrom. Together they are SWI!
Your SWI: 53.4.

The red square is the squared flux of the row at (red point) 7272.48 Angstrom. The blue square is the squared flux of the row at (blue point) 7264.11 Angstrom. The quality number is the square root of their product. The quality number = 678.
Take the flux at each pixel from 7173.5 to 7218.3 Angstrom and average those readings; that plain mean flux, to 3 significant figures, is 26.3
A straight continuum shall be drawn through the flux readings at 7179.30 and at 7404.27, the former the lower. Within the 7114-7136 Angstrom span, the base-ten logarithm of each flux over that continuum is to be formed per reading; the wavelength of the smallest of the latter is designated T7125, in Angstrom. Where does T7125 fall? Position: 7124.96 Angstrom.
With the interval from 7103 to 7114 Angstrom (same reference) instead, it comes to 7106.94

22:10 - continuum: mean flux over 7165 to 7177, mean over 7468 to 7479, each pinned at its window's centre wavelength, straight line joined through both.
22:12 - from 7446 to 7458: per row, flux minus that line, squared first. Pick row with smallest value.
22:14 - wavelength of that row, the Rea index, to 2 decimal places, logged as 7448.73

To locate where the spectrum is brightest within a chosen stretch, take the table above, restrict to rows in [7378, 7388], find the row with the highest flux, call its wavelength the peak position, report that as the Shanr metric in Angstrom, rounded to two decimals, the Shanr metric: 7387.24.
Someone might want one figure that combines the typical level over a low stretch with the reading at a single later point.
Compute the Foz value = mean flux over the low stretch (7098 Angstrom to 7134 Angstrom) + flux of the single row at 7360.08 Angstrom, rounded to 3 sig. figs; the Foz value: 52.4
